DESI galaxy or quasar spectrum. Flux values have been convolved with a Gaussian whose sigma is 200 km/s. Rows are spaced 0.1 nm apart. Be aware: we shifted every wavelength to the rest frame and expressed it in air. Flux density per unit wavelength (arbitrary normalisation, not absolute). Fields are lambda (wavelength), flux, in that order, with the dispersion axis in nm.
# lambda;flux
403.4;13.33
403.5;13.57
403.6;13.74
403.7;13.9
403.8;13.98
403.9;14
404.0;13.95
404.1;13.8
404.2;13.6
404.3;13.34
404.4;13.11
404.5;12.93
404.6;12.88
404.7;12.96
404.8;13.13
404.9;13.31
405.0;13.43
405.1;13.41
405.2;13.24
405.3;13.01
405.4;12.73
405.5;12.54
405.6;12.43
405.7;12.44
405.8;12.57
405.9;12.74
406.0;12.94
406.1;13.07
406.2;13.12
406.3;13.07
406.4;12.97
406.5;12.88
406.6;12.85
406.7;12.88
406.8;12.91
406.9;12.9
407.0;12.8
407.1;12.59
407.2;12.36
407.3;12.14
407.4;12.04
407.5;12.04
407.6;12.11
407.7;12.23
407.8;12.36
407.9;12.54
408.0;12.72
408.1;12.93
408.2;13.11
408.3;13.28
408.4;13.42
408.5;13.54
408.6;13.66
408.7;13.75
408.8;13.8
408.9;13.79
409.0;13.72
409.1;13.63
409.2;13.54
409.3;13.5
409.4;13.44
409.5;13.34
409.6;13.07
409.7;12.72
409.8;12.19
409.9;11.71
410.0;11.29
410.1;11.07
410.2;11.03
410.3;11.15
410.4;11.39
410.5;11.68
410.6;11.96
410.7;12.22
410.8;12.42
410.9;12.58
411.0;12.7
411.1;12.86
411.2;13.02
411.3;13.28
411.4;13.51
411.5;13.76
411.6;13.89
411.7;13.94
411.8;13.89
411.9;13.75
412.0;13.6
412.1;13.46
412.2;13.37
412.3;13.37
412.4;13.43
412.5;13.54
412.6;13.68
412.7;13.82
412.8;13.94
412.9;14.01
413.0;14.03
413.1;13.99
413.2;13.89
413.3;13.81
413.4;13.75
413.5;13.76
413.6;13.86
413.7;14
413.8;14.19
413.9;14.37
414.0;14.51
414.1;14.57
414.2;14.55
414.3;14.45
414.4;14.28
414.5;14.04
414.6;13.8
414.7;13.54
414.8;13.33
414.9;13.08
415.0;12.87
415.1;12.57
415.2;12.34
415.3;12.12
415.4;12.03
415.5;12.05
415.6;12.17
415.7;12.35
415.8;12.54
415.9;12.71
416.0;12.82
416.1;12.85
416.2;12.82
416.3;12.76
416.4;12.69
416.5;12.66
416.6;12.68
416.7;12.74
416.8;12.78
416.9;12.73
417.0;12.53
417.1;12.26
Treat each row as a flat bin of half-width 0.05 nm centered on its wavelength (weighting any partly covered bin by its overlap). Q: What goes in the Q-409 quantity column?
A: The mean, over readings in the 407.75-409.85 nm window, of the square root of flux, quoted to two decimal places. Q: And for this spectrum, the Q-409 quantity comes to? 3.64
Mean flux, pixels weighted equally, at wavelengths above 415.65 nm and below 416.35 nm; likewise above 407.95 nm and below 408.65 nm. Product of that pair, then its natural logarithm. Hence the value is 5.12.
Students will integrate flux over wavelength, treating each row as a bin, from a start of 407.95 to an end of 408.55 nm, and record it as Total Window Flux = 7.9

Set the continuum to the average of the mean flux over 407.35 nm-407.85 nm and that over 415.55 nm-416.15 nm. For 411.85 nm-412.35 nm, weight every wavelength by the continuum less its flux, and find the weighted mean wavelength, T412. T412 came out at 412.08 nm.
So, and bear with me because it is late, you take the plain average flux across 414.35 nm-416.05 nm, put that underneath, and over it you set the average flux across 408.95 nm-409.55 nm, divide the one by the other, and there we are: 1.052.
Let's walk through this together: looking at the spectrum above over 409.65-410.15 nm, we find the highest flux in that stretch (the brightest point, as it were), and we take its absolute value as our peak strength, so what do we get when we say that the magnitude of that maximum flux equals 12.7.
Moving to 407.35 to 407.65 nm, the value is 12.1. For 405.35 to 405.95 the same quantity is 12.7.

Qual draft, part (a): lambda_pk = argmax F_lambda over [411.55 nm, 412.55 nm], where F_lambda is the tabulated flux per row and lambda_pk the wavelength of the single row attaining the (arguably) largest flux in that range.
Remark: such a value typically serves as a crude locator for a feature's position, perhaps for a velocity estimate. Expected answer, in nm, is 411.7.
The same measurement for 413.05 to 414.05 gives 414.0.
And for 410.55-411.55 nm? 411.5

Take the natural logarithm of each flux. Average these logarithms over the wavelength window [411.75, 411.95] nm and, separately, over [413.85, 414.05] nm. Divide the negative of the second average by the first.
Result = -1.02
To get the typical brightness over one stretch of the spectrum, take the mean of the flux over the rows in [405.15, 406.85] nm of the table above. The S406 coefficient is 12.8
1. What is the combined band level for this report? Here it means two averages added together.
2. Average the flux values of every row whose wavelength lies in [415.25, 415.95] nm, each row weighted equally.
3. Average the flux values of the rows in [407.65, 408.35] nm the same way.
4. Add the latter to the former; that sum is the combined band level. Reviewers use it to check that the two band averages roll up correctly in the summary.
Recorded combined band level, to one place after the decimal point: 25.0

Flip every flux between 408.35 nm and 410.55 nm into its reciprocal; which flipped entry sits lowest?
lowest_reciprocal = 0.0725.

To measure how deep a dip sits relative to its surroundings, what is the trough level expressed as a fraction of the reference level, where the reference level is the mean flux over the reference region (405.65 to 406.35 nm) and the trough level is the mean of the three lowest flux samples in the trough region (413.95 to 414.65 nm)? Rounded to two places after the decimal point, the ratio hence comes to 1.09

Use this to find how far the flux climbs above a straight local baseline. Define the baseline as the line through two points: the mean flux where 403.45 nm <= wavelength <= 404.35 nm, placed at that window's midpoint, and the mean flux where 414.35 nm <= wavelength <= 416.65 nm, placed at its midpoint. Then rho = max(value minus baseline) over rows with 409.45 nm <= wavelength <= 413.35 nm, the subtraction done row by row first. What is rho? 1.0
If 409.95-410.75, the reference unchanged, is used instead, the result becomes -1.0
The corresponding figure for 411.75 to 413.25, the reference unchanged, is 1.0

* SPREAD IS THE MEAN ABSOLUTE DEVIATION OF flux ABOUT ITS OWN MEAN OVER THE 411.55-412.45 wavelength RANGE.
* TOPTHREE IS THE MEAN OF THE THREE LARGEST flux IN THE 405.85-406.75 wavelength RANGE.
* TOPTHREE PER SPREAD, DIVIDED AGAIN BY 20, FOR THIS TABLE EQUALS 3.1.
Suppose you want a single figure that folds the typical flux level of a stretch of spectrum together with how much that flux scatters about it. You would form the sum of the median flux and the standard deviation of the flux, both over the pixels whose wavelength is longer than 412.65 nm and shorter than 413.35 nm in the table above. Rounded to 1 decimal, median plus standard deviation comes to 14.0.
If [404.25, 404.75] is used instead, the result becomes 13.1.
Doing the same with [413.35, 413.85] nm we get 14.0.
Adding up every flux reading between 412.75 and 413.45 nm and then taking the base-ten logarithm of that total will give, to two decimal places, 1.99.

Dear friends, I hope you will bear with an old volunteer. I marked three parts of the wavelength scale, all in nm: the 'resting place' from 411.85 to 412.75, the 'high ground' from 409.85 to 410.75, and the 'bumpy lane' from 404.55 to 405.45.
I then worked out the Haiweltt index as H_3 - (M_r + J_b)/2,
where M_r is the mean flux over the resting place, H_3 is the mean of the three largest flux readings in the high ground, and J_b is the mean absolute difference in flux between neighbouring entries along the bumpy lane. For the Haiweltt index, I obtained 5.1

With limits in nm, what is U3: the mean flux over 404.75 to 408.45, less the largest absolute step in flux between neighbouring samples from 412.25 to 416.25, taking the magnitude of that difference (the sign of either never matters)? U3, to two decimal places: 12.49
